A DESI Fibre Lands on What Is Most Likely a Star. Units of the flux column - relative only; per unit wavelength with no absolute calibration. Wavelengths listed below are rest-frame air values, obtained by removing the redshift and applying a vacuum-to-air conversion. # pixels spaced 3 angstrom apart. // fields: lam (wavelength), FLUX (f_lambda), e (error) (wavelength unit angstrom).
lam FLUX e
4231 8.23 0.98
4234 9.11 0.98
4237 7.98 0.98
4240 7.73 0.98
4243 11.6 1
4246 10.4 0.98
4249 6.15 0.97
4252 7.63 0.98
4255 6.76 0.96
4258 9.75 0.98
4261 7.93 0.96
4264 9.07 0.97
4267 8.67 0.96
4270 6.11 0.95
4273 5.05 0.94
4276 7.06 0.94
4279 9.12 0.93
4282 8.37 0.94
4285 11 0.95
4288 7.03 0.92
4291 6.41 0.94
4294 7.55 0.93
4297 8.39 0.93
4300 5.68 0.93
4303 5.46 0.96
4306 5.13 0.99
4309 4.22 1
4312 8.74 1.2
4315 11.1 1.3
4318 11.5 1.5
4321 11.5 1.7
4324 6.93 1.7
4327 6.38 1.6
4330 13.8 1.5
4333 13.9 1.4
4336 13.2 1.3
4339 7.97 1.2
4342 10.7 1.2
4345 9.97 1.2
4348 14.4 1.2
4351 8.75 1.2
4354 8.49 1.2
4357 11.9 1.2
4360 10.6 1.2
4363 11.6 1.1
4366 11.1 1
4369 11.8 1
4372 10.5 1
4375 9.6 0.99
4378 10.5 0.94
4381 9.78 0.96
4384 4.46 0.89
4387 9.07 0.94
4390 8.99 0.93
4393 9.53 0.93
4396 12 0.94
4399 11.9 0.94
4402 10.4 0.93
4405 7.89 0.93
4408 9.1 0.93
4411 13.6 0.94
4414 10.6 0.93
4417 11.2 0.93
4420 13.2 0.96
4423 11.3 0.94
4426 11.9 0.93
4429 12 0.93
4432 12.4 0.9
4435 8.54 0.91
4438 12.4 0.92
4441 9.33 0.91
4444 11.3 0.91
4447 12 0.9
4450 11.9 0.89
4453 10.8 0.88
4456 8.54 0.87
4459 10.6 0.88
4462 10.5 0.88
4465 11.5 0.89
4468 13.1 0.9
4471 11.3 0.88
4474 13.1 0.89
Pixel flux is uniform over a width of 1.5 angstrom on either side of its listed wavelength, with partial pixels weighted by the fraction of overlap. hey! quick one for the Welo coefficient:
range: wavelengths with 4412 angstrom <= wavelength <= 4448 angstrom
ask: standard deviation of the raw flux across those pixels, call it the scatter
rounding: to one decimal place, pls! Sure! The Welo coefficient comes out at 1.3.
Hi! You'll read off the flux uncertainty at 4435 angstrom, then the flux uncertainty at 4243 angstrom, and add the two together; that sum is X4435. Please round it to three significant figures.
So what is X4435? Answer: 1.91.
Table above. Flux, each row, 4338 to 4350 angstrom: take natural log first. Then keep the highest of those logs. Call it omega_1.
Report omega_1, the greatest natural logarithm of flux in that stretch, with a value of 2.67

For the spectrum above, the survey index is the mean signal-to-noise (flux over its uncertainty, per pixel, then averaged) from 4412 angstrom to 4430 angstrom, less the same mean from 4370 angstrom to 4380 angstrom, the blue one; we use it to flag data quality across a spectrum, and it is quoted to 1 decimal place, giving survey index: 2.0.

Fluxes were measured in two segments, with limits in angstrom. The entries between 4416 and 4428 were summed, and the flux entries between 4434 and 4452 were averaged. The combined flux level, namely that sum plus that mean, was 59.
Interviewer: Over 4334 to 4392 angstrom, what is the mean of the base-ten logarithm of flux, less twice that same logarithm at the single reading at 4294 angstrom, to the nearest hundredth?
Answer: -0.76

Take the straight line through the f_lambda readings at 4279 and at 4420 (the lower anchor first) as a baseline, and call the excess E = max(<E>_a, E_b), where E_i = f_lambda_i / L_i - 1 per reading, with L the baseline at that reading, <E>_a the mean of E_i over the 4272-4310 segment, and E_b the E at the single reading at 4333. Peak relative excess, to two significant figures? 0.30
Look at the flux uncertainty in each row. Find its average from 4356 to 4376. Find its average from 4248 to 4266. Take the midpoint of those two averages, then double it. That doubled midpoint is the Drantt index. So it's 2.04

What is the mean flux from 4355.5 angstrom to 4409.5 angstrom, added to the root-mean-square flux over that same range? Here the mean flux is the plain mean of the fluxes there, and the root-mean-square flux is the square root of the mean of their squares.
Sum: 20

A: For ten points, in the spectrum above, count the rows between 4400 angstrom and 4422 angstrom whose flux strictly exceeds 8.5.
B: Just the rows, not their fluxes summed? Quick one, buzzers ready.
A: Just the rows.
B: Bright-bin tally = 6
